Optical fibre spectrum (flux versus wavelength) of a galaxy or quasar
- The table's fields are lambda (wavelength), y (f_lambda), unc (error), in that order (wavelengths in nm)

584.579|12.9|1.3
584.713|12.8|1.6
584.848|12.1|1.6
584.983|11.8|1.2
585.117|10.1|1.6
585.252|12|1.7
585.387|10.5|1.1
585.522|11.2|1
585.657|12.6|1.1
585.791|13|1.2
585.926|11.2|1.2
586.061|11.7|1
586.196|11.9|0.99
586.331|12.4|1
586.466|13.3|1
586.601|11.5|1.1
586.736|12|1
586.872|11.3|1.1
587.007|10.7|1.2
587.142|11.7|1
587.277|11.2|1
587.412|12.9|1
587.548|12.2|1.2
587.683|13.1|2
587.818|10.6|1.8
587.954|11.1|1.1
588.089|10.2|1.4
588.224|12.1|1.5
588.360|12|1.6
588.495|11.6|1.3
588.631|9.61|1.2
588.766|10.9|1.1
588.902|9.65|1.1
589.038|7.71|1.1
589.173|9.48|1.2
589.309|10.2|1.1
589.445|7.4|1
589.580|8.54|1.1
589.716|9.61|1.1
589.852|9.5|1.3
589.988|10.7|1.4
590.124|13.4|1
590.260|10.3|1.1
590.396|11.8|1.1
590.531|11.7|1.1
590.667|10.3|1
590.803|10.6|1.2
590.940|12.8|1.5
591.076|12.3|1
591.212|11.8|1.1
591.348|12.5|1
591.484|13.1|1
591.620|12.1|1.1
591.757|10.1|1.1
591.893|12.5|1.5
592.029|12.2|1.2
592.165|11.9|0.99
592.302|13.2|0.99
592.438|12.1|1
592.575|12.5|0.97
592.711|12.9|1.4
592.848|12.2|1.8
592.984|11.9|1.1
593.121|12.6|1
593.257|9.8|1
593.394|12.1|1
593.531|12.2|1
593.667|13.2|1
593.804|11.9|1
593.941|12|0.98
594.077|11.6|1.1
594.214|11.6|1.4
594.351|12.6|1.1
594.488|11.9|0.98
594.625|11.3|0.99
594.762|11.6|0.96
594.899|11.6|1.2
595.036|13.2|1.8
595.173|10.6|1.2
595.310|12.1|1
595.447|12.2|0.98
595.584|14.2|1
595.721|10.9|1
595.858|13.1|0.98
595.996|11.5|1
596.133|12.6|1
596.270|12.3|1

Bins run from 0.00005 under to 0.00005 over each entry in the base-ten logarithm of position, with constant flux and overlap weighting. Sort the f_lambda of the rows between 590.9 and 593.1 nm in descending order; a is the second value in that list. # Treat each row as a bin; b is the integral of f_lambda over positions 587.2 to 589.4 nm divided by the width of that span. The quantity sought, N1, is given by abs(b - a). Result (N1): 2.2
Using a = 13.1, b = 10.9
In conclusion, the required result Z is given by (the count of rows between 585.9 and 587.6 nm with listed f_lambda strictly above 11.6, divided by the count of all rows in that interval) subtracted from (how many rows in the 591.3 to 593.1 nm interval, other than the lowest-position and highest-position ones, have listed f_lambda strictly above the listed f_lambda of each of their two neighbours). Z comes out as 3.4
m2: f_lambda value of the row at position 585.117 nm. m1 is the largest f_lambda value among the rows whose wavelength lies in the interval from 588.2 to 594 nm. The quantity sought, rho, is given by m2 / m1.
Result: 0.75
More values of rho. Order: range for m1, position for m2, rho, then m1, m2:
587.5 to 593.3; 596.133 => 0.94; 13.4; 12.6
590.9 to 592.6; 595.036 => 1.00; 13.2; 13.2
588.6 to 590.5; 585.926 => 0.84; 13.4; 11.2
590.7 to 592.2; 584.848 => 0.92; 13.1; 12.1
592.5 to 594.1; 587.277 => 0.85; 13.2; 11.2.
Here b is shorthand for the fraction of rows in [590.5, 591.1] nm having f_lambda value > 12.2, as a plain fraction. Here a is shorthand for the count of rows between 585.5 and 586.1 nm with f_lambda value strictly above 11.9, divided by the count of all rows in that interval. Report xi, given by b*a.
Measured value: 0.16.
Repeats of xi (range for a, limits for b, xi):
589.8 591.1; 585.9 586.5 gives 0.12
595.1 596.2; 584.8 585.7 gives 0.09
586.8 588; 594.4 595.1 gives 0.07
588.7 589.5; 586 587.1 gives 0.00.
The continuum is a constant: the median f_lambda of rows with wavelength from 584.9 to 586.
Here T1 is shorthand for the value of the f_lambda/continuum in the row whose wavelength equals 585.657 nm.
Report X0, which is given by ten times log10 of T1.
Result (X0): 0.40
